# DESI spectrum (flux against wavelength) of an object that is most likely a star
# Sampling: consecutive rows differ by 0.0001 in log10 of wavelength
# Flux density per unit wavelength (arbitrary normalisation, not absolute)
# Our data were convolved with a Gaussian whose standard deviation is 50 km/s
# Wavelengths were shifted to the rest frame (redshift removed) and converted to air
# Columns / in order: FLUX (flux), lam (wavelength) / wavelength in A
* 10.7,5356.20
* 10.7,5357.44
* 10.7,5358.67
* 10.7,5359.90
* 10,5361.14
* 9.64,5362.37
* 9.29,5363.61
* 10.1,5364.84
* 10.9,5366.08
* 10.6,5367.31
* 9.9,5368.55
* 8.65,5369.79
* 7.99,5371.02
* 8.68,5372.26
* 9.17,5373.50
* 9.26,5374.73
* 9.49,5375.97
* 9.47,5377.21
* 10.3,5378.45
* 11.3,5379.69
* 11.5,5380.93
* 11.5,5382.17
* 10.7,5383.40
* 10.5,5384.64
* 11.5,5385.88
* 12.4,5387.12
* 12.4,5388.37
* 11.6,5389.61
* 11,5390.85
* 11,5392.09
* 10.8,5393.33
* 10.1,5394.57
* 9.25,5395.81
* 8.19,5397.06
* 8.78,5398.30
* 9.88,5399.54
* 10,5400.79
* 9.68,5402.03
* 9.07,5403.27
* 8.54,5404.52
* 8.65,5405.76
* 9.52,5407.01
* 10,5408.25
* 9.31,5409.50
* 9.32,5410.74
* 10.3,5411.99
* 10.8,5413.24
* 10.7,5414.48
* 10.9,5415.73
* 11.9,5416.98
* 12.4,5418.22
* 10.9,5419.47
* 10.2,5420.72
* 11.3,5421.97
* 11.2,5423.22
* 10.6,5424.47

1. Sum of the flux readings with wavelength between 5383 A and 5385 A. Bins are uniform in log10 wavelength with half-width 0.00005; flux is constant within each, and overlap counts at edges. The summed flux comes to 21.2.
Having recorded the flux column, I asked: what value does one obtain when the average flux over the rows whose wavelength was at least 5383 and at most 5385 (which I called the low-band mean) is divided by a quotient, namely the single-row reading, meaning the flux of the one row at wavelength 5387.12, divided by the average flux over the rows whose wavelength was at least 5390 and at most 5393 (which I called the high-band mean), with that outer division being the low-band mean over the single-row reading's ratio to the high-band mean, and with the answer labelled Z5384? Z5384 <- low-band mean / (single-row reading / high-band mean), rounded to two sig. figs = 9.4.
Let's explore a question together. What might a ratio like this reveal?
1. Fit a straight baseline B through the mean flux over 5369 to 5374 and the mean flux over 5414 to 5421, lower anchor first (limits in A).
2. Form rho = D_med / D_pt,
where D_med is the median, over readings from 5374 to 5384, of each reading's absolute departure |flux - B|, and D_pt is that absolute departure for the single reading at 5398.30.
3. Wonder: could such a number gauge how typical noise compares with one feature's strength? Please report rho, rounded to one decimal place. 1.0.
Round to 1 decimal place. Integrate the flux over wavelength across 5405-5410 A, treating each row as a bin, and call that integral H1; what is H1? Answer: 46.7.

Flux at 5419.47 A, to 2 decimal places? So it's 10.90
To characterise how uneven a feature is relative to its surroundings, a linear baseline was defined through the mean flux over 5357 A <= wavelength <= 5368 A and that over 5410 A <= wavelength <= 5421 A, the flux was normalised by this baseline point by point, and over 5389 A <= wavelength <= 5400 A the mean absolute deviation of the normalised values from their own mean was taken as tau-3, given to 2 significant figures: 0.090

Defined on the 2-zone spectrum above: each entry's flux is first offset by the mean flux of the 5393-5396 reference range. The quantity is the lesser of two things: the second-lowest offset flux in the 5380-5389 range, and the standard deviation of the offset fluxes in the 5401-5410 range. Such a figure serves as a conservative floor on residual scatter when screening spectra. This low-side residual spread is 0.5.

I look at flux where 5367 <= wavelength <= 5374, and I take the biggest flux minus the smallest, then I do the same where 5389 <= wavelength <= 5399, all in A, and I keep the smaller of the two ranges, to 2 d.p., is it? 2.61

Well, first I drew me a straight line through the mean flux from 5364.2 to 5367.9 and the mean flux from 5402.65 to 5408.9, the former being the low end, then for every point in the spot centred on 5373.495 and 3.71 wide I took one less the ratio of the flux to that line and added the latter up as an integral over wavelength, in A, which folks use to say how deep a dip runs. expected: 0.4 A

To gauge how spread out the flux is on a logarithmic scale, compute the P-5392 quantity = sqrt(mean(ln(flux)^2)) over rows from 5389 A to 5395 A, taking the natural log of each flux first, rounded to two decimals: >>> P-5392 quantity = 2.39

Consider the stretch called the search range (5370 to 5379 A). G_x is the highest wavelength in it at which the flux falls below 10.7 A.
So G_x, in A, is 5378.45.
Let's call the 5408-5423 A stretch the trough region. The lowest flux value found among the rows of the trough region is 9.31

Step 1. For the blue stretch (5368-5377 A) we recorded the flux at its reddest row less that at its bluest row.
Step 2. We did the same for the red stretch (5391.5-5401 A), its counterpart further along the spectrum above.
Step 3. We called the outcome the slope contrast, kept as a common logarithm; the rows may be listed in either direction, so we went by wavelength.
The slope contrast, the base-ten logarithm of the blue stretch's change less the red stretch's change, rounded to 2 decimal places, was -0.23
